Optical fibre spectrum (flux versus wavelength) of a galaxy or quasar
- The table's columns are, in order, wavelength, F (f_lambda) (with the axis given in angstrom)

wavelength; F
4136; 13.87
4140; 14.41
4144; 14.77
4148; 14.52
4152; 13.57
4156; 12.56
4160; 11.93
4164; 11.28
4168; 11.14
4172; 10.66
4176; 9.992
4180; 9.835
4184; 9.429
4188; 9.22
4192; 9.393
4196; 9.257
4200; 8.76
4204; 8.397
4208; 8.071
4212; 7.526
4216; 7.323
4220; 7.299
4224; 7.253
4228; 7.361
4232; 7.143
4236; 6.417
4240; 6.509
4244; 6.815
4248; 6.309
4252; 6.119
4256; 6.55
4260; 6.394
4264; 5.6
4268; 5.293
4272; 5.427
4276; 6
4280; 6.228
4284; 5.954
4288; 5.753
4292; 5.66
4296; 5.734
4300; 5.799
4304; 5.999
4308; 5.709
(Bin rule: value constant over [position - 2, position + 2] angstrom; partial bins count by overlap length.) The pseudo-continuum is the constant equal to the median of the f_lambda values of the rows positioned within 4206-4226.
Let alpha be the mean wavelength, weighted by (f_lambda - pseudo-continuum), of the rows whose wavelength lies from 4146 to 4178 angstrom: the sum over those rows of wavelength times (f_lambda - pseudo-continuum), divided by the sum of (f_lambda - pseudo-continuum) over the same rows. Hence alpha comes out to 4159.2 angstrom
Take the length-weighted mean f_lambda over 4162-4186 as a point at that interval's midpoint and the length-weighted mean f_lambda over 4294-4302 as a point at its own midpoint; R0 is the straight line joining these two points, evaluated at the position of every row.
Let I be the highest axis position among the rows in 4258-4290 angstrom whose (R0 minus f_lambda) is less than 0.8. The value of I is 4288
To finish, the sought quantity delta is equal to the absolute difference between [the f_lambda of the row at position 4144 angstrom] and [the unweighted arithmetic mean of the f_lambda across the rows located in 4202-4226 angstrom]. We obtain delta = 7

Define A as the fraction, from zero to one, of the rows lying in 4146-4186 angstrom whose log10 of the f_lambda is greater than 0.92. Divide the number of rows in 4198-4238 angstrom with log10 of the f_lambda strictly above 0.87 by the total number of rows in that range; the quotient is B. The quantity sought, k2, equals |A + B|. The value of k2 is 1.4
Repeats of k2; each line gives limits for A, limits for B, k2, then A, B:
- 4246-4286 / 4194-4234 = 0.5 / 0.0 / 0.50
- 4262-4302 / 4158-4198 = 1.0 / 0.0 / 1.00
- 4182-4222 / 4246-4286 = 0.6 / 0.6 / 0.00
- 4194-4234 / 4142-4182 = 1.3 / 0.3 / 1.00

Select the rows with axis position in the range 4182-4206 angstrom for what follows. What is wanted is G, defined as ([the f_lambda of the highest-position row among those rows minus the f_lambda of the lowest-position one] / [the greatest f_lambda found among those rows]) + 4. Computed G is 3.89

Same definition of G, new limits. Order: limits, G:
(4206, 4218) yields 3.91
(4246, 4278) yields 3.95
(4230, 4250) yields 3.88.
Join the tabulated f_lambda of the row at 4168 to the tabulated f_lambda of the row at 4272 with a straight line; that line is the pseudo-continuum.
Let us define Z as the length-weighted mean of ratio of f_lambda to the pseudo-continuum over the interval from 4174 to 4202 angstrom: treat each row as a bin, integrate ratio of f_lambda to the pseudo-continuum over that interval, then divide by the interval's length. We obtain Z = 0.94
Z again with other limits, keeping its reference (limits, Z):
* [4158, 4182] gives 0.98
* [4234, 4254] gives 0.92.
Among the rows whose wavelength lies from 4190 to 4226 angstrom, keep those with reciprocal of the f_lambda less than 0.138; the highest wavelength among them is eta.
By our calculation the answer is 4224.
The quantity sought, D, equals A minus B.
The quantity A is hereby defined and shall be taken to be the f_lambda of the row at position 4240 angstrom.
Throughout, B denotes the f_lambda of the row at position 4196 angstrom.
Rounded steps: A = 6.509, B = 9.257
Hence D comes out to -2.7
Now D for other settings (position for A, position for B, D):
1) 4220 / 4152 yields -6.3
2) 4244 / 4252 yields 0.7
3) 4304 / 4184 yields -3.4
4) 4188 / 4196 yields 0.0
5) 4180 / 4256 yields 3.3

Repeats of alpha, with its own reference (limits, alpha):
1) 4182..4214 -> 4194.1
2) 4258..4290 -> 4273.9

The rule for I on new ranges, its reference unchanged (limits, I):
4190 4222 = 4200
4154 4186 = 4184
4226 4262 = 4260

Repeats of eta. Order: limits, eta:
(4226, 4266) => 4228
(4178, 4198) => 4196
